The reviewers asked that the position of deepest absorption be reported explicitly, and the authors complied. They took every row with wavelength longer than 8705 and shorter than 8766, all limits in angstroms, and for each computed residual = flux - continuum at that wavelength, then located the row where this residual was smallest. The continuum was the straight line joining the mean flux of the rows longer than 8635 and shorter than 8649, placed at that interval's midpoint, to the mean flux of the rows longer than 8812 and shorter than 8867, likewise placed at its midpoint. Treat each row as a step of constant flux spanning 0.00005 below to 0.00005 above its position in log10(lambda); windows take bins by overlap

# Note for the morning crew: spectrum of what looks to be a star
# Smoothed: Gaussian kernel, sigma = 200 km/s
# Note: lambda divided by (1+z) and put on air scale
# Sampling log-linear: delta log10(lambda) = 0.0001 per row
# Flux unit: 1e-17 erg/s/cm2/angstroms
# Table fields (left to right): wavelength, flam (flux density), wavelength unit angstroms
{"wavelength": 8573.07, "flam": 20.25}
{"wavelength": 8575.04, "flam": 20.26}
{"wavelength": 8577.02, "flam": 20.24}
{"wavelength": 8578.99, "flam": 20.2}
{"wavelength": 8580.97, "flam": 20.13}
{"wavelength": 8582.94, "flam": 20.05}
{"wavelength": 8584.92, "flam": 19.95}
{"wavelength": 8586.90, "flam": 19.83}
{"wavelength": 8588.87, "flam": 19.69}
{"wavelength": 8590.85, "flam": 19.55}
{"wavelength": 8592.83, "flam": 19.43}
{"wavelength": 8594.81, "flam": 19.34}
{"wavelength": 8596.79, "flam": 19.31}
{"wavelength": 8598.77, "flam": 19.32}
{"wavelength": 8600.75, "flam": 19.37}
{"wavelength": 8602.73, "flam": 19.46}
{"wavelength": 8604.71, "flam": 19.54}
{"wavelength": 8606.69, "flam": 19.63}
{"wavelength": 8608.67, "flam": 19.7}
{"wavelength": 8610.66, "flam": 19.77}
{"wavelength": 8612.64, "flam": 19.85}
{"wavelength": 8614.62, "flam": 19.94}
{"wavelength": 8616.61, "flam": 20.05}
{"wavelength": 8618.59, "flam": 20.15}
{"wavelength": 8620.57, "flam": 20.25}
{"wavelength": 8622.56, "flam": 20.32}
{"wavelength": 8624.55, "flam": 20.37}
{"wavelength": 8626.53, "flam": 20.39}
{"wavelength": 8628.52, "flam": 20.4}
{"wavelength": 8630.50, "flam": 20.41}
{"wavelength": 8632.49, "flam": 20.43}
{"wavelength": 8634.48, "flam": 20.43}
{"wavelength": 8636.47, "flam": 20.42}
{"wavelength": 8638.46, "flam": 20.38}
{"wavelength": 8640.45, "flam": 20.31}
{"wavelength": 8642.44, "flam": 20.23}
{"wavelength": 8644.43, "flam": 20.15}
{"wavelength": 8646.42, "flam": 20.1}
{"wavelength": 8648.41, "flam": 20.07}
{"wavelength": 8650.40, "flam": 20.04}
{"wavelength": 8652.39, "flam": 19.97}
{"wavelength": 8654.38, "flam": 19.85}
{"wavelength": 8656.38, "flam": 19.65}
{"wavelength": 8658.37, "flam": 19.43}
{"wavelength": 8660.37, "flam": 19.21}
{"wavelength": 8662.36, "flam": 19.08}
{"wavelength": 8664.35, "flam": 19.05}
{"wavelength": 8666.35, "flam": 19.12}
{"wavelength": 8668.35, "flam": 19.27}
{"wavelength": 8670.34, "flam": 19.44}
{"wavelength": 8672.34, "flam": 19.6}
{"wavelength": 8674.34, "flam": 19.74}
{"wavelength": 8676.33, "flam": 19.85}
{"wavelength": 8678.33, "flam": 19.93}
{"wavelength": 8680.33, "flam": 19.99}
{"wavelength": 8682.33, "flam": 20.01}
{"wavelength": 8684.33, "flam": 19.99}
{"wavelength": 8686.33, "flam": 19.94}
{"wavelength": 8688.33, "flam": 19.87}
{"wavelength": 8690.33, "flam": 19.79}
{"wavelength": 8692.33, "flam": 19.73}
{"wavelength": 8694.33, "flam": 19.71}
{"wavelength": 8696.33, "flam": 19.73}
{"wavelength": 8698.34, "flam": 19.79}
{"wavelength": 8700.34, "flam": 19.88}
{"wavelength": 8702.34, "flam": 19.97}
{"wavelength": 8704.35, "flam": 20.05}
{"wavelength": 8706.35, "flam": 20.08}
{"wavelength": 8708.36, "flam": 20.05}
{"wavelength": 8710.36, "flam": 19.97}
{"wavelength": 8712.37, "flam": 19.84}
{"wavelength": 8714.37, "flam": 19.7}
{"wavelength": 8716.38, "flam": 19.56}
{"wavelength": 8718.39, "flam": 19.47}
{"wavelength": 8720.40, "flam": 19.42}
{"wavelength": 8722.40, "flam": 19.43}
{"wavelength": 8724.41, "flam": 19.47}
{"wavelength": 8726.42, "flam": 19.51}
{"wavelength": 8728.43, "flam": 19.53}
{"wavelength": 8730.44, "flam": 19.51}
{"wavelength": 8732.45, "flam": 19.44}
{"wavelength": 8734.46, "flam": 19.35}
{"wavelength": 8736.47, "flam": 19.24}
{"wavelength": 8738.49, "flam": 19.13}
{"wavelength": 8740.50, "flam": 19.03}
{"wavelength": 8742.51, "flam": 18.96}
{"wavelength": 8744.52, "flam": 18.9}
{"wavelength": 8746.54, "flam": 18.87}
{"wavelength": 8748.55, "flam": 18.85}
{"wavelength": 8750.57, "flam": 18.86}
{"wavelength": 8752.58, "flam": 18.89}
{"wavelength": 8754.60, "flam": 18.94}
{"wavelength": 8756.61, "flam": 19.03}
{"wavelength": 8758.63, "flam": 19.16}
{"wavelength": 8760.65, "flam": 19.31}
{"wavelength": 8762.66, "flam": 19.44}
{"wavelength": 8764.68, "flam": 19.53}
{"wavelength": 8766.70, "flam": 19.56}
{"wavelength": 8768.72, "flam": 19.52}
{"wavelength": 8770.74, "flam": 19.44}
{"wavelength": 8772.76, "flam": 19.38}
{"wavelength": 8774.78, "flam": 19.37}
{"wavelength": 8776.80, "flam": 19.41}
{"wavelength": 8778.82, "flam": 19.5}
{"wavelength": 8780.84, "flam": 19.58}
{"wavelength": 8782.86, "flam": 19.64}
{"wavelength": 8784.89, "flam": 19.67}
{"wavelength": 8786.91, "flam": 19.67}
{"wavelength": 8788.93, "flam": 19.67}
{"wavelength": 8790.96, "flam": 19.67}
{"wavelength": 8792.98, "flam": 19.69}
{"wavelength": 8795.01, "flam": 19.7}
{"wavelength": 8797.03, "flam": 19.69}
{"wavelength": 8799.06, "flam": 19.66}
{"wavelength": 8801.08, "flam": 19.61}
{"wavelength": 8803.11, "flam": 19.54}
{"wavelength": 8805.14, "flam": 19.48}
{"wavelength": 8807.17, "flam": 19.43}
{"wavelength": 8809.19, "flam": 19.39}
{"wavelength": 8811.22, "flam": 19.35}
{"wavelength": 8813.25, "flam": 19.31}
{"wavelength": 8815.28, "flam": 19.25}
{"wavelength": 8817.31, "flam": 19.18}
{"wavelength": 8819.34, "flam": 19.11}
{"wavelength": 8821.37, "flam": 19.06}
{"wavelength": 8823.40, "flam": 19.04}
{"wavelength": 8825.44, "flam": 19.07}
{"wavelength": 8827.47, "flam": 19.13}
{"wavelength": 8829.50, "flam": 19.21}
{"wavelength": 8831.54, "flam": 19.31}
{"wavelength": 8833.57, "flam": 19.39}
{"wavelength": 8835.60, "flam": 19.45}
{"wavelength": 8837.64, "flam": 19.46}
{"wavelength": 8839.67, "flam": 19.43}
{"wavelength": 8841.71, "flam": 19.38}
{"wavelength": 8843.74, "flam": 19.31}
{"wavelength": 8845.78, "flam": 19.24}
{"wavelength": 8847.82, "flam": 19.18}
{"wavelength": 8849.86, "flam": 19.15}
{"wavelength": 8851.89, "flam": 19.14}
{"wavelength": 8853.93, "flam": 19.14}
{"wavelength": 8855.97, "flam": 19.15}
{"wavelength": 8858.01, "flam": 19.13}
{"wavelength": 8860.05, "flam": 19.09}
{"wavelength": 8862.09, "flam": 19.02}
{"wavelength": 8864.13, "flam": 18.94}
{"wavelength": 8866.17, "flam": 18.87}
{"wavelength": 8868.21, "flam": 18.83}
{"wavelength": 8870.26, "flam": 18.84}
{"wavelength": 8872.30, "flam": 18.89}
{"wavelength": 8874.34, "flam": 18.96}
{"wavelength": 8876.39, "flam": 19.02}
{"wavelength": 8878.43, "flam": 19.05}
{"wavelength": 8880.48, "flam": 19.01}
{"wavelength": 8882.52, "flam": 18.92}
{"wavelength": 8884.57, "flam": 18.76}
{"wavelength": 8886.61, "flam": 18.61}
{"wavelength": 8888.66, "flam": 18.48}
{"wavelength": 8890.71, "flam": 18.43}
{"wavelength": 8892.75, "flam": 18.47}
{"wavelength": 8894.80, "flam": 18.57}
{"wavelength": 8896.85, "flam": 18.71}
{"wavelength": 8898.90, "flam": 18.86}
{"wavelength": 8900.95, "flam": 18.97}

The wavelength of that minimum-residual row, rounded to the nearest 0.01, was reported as 8748.55 angstroms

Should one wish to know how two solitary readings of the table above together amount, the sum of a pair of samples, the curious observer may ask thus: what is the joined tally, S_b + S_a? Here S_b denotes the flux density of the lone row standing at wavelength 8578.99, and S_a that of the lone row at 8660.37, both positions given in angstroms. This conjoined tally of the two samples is 39.41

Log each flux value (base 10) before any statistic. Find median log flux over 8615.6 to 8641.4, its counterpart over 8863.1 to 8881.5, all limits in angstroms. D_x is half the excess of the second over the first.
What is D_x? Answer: -0.016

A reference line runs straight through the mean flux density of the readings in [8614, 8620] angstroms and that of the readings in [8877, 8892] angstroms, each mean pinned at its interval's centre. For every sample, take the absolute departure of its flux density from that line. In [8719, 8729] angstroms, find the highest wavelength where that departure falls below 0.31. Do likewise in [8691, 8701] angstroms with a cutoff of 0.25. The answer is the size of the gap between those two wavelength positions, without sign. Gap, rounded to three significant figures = 28.1 angstroms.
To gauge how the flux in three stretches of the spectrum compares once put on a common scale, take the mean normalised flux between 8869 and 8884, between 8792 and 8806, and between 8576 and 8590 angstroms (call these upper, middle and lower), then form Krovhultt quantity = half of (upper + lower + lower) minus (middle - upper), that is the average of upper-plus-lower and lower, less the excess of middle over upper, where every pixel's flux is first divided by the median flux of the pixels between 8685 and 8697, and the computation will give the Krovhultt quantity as 1.46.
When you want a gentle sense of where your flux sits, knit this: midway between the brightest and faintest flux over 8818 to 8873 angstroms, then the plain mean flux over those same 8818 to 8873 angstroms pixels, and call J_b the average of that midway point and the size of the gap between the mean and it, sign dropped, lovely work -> 9.57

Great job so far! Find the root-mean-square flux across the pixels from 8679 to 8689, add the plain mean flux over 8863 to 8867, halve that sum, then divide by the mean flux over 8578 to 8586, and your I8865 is 0.968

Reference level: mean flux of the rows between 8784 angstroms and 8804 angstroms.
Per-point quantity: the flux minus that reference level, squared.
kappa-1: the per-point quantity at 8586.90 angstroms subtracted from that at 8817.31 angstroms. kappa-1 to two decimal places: 0.20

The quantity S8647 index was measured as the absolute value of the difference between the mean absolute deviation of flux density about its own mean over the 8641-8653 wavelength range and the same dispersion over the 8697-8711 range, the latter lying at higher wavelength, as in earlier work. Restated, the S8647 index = 0.010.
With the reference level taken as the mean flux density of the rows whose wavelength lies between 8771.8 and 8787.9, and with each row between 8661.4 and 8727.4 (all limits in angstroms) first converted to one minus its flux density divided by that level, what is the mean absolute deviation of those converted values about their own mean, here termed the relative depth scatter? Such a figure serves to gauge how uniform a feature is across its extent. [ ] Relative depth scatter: 0.012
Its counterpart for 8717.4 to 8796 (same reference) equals 0.012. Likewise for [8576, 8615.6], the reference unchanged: 0.013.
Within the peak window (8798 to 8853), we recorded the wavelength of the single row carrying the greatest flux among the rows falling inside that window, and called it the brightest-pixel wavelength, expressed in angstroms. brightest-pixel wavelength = 8799.06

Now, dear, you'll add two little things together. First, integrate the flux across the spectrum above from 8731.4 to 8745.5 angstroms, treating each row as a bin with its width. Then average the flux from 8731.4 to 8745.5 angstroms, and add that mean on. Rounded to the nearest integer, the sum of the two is 289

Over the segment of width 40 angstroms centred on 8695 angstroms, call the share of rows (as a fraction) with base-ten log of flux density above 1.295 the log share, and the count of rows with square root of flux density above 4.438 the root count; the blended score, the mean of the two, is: 10.45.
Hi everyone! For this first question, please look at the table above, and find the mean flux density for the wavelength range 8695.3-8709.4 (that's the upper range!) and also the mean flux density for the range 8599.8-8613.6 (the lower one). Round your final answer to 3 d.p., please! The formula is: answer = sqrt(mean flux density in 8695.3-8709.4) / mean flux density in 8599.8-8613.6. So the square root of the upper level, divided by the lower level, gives 0.228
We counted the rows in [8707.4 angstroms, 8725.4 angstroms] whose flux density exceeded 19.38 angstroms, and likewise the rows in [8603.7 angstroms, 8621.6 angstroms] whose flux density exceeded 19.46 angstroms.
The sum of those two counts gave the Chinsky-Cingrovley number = 18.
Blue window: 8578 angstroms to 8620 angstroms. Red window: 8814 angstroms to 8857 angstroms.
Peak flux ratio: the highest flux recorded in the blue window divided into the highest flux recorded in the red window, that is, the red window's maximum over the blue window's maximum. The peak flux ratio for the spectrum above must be 0.96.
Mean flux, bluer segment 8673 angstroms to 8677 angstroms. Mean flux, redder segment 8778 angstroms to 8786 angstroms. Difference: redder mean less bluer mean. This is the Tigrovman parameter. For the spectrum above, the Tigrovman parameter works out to -0.20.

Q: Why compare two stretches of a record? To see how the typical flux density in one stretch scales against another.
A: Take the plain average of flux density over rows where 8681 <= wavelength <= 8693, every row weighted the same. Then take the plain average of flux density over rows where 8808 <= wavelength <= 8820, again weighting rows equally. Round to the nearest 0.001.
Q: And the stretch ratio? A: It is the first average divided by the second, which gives 1.032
